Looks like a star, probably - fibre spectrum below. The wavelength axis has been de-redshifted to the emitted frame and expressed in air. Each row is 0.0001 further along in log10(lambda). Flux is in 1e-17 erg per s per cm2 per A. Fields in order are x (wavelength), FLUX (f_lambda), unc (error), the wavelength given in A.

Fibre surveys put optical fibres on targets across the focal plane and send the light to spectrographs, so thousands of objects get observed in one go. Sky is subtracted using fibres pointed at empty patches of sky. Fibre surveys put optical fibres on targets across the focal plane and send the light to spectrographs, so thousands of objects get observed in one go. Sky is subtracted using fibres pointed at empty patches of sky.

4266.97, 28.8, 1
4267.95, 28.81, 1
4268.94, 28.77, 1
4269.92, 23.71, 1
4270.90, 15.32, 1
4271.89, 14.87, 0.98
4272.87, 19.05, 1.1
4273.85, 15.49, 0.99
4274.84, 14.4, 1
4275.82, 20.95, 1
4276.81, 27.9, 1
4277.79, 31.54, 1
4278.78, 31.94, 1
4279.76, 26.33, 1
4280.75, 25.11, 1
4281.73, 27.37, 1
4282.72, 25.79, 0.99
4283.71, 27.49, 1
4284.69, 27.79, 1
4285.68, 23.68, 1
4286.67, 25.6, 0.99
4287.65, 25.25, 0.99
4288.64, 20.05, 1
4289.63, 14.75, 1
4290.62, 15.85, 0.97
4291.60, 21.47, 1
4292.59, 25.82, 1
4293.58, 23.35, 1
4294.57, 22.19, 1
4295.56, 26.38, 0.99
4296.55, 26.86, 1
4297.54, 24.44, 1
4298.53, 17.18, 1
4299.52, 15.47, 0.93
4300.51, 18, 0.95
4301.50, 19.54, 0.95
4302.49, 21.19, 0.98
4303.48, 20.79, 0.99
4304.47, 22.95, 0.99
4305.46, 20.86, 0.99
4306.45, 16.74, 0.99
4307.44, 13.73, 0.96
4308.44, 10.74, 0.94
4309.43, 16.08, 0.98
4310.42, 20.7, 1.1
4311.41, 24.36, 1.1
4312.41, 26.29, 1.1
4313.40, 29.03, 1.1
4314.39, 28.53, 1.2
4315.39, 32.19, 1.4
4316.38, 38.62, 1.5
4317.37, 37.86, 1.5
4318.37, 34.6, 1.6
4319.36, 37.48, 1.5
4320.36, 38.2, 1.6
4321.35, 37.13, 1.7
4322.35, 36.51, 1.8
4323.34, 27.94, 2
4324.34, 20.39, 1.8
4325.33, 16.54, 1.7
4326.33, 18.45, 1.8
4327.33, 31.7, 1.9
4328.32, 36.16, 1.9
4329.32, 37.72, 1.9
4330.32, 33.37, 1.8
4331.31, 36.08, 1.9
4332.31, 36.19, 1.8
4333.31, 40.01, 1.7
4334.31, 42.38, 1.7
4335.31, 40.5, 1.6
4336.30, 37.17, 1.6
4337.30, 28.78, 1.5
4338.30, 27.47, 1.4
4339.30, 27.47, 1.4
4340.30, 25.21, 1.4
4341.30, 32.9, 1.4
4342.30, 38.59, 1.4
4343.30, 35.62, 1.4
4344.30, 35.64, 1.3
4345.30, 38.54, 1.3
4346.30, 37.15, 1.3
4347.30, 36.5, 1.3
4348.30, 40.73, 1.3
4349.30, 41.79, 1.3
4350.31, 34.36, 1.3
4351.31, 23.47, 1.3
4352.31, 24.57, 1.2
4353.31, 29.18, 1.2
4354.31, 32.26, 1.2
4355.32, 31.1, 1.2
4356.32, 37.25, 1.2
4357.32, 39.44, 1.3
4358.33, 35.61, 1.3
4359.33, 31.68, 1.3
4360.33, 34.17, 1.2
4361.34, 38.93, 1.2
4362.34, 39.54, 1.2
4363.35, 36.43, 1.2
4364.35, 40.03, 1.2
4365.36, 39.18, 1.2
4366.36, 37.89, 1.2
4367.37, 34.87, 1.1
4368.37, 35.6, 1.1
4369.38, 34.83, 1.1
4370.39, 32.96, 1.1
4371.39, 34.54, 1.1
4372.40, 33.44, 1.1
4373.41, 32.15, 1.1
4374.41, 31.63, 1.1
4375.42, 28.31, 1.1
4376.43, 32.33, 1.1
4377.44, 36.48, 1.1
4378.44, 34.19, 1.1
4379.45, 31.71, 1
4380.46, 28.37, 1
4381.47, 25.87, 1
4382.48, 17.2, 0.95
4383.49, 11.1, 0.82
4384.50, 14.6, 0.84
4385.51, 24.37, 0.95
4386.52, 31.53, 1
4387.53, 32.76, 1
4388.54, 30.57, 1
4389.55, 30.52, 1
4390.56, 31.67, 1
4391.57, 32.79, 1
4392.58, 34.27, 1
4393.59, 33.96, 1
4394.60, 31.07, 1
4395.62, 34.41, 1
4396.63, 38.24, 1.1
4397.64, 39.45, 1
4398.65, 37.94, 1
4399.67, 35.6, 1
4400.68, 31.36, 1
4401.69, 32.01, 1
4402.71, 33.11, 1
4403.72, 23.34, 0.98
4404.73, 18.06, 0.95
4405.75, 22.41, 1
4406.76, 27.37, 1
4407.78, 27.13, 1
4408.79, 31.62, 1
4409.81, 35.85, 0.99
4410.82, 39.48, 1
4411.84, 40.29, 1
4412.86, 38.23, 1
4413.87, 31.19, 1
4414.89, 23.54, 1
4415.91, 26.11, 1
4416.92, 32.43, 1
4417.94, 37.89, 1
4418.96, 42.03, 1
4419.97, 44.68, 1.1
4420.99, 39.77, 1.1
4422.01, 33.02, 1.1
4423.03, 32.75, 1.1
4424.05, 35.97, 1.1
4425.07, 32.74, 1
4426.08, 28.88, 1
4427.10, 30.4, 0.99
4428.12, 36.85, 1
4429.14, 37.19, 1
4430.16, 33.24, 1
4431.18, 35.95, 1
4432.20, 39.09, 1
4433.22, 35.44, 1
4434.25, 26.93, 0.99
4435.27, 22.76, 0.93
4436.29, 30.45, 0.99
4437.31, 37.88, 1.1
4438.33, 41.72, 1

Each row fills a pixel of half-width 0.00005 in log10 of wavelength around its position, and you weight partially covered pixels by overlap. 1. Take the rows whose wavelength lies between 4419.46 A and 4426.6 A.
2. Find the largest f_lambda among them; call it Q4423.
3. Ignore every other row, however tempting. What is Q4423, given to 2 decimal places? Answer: 44.68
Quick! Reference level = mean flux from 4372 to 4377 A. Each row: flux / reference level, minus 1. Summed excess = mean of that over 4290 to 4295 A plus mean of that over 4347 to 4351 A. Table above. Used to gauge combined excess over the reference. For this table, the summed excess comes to -0.1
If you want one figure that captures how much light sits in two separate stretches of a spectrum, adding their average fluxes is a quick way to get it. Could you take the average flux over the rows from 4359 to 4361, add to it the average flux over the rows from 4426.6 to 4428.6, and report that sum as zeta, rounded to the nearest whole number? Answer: 67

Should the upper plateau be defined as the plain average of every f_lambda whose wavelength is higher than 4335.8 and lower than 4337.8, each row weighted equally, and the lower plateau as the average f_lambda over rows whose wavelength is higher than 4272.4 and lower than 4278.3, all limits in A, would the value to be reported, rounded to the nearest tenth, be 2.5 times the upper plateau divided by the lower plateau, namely 3.8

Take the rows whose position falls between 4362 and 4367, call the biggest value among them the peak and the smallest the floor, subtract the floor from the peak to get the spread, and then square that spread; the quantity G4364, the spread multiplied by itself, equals 13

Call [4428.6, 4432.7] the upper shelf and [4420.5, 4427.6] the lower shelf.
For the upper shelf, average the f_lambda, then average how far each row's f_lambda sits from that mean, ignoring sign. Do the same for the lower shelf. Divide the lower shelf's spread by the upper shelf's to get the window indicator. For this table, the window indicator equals 1.5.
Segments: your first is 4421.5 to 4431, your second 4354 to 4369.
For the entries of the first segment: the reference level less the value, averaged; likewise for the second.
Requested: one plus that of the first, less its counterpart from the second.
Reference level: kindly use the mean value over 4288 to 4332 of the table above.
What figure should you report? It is 3.8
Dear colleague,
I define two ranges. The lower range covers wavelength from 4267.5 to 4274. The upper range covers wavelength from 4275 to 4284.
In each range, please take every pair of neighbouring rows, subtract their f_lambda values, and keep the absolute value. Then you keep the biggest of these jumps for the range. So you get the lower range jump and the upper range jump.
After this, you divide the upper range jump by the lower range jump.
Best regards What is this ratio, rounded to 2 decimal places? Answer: 0.83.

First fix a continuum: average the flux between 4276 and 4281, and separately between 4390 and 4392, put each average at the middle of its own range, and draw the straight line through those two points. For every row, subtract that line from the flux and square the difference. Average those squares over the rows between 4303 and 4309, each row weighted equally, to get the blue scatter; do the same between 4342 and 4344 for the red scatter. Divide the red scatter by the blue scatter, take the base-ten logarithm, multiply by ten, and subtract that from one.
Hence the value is 6.6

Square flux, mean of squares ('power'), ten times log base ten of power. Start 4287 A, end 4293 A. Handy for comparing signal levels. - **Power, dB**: 26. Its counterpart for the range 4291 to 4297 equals 28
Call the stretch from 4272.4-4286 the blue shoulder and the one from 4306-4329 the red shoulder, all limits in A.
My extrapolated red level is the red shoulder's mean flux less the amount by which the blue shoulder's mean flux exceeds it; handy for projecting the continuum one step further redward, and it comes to 30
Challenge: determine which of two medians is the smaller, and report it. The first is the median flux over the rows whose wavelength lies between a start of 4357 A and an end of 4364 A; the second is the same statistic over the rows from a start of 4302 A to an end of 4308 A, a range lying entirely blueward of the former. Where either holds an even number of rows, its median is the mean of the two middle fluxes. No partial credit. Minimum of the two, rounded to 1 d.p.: 20.8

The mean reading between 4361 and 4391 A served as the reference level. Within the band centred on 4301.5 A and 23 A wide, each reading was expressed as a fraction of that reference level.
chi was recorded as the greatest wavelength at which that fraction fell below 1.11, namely 4312.41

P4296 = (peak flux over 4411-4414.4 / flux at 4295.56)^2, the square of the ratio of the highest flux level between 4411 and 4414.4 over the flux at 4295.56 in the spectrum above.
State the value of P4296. 2.3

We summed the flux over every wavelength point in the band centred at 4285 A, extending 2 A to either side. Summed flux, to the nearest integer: 105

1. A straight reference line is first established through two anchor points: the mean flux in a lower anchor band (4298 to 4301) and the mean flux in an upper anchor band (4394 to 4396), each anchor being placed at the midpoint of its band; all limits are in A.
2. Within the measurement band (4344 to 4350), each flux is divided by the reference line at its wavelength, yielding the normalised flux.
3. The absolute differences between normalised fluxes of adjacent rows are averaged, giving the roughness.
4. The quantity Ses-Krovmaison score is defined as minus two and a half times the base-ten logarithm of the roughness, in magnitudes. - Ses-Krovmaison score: 2.73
